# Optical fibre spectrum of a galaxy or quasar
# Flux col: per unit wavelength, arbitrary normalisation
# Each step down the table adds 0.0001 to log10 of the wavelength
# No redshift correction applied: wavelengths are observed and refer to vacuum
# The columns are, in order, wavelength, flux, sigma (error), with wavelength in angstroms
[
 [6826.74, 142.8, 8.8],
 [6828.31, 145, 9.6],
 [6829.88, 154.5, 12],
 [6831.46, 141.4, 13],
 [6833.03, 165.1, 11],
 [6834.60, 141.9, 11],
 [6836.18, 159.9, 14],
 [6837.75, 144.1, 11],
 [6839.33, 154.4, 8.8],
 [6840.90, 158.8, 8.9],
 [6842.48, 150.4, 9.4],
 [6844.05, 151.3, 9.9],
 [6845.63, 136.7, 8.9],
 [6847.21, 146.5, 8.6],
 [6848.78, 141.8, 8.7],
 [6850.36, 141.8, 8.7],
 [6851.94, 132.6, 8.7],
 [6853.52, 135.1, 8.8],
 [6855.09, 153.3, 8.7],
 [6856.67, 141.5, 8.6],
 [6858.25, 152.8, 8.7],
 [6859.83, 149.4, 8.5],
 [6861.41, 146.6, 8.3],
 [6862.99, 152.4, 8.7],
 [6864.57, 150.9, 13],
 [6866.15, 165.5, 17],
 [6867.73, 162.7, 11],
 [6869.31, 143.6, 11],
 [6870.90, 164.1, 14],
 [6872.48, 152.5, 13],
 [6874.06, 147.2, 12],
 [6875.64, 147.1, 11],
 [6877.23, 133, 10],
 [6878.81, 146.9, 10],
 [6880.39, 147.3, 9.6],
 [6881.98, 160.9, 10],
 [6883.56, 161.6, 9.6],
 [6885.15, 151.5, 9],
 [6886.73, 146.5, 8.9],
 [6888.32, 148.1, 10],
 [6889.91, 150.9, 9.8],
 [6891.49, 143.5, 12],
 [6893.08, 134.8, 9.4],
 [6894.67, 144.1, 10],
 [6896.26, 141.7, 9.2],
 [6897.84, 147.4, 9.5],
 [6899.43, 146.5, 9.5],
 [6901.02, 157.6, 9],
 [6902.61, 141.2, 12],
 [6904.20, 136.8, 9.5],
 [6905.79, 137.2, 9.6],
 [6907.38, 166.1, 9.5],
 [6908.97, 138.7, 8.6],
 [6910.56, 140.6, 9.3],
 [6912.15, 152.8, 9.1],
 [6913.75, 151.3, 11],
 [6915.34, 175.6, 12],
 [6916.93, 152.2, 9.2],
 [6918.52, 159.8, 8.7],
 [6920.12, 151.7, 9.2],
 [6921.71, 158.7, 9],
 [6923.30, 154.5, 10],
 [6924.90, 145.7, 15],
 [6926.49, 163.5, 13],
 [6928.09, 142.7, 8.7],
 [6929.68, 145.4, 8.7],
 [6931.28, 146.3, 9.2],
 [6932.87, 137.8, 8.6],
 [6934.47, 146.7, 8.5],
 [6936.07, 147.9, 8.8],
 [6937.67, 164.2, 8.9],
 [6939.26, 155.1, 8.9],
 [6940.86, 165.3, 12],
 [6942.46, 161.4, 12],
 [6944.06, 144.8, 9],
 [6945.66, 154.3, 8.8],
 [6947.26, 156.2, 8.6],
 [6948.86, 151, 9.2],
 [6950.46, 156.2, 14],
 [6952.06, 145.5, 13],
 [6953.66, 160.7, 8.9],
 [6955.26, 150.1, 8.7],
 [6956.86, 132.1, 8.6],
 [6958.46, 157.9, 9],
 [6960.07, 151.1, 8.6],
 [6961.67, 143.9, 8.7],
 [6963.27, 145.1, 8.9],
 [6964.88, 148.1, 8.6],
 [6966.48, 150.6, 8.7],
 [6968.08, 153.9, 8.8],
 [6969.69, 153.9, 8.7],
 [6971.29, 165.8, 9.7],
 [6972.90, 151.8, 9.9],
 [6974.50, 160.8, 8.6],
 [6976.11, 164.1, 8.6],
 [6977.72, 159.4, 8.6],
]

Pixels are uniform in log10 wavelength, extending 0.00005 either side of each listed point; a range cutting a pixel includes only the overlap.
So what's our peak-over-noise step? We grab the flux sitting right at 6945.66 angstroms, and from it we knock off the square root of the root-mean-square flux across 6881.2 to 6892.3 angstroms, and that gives 142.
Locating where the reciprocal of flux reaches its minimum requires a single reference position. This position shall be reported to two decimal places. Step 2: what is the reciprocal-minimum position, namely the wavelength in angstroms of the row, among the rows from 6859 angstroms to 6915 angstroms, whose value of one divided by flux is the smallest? 6907.38 angstroms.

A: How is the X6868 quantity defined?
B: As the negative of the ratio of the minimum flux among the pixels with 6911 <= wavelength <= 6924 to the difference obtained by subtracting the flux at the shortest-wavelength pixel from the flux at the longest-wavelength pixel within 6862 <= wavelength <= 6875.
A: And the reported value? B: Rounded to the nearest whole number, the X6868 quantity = 29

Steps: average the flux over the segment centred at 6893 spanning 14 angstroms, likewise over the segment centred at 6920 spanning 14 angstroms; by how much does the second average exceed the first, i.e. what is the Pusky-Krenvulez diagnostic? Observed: 12.2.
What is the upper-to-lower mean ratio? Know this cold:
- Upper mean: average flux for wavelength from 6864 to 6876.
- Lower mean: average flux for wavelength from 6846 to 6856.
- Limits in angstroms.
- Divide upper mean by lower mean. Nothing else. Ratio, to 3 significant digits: 1.09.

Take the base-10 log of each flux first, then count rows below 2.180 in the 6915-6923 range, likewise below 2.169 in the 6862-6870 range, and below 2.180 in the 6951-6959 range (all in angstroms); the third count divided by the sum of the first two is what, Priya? 3.00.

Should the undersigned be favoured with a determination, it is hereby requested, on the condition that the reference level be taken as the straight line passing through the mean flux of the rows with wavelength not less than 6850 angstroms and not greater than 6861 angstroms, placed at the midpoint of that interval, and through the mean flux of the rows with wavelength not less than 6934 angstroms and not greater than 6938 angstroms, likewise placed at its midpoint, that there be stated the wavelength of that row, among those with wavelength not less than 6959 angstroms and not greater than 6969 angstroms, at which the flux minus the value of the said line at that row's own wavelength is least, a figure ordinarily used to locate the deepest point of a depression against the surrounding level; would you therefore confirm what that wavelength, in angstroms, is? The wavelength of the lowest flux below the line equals 6961.67 angstroms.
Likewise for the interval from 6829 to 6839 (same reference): 6831.46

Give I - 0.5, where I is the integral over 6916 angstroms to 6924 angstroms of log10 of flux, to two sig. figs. 17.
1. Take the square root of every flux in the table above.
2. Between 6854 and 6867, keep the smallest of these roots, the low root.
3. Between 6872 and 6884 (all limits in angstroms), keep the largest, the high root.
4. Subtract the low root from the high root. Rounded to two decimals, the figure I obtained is 0.82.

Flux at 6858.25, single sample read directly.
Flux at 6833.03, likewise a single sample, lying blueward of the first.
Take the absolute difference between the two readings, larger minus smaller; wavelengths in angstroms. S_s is 12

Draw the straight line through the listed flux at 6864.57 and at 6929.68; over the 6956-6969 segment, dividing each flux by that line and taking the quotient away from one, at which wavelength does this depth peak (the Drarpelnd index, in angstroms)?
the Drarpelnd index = 6956.86 angstroms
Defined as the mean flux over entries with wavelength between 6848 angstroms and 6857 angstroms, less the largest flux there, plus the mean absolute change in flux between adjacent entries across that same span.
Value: -4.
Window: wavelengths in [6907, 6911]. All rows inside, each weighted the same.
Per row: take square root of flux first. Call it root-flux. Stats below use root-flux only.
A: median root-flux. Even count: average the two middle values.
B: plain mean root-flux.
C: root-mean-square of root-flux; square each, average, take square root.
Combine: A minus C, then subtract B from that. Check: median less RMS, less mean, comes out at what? -12.5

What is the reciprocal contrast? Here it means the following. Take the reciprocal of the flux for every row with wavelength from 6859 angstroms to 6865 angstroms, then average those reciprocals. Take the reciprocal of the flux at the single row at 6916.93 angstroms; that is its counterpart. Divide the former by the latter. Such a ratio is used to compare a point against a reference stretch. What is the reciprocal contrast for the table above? 1.016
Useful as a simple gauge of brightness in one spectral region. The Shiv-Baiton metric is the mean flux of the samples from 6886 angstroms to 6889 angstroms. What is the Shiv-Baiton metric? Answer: 147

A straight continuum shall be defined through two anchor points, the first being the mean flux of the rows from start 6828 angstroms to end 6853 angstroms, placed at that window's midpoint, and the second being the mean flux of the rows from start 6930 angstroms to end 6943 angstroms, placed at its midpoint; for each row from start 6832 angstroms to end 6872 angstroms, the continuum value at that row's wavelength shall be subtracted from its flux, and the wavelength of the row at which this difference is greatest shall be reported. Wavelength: 6833.03 angstroms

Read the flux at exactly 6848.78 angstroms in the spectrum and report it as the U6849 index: 141.8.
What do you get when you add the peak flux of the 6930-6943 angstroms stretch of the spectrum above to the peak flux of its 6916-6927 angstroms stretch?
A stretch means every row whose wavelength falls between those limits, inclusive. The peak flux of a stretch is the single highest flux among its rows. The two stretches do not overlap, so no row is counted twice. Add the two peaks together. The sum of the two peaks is 329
